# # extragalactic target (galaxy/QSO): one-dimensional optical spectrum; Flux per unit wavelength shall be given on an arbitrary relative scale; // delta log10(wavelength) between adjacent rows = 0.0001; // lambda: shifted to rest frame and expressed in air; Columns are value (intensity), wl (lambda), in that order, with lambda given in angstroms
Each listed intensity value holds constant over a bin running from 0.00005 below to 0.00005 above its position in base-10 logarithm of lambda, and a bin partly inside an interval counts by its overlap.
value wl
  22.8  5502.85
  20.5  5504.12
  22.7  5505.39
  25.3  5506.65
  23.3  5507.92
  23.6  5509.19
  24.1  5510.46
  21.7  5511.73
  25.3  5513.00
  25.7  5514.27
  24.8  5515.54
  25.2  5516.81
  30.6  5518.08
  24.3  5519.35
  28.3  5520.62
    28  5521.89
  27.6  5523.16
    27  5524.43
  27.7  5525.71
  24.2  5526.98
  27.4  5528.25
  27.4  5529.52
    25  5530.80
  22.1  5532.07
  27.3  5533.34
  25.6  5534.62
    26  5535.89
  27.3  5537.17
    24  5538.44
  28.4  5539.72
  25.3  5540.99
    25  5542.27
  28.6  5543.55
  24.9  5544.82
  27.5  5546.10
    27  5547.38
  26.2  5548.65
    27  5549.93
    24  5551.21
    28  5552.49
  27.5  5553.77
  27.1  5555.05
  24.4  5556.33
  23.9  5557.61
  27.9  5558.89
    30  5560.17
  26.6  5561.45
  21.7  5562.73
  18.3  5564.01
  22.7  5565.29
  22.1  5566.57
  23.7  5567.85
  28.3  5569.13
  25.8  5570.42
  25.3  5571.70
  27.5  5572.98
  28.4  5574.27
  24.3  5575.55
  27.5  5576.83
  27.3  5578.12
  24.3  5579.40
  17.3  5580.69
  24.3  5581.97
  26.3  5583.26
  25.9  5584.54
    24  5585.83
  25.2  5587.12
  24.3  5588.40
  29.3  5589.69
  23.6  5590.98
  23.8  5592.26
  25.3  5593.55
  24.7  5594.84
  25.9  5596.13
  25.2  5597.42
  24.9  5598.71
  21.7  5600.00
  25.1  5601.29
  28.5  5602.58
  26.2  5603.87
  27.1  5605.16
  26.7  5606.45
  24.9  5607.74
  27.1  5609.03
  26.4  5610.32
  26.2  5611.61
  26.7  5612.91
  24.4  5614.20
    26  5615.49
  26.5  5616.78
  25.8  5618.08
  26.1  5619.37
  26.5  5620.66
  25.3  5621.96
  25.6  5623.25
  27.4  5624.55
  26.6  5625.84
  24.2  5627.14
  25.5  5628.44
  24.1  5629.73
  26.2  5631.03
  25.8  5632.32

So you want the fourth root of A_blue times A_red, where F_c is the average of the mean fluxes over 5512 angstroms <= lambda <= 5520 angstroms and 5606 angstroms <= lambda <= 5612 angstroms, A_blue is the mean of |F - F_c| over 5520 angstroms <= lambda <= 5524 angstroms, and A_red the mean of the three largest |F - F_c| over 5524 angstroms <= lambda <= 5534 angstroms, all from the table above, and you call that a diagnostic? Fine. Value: 1.47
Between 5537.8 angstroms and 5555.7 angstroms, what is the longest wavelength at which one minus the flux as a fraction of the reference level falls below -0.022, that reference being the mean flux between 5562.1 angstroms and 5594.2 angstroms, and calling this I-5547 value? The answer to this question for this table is 5555.05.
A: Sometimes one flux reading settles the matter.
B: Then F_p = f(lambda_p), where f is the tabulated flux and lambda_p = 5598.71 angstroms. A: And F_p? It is 24.9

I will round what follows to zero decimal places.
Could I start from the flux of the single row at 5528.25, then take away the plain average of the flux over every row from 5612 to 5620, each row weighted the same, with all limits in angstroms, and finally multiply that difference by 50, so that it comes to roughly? 74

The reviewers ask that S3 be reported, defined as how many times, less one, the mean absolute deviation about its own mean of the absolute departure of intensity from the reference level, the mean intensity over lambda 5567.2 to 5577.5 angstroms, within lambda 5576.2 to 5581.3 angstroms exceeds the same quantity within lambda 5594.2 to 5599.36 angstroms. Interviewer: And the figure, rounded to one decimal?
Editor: 6.7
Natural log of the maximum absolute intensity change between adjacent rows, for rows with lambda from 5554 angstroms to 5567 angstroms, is 1.6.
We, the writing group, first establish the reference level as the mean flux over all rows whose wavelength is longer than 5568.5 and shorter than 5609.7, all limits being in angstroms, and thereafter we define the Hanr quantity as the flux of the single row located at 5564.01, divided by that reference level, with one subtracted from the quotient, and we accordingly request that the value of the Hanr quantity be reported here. -0.28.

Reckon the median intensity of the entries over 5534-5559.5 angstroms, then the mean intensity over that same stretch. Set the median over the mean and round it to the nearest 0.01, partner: 1.01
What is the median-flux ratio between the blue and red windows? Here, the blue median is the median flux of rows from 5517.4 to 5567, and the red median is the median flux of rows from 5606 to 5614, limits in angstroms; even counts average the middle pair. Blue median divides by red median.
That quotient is 1.02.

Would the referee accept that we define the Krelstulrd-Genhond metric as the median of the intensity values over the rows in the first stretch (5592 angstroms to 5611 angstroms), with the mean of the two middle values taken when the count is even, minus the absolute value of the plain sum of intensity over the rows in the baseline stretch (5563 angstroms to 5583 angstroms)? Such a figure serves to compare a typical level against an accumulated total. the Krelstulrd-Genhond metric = -342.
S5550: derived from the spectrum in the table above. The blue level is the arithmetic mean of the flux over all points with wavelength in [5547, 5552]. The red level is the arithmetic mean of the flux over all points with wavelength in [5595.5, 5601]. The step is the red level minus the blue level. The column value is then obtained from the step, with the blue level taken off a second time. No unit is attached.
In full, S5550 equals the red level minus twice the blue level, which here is -27.7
